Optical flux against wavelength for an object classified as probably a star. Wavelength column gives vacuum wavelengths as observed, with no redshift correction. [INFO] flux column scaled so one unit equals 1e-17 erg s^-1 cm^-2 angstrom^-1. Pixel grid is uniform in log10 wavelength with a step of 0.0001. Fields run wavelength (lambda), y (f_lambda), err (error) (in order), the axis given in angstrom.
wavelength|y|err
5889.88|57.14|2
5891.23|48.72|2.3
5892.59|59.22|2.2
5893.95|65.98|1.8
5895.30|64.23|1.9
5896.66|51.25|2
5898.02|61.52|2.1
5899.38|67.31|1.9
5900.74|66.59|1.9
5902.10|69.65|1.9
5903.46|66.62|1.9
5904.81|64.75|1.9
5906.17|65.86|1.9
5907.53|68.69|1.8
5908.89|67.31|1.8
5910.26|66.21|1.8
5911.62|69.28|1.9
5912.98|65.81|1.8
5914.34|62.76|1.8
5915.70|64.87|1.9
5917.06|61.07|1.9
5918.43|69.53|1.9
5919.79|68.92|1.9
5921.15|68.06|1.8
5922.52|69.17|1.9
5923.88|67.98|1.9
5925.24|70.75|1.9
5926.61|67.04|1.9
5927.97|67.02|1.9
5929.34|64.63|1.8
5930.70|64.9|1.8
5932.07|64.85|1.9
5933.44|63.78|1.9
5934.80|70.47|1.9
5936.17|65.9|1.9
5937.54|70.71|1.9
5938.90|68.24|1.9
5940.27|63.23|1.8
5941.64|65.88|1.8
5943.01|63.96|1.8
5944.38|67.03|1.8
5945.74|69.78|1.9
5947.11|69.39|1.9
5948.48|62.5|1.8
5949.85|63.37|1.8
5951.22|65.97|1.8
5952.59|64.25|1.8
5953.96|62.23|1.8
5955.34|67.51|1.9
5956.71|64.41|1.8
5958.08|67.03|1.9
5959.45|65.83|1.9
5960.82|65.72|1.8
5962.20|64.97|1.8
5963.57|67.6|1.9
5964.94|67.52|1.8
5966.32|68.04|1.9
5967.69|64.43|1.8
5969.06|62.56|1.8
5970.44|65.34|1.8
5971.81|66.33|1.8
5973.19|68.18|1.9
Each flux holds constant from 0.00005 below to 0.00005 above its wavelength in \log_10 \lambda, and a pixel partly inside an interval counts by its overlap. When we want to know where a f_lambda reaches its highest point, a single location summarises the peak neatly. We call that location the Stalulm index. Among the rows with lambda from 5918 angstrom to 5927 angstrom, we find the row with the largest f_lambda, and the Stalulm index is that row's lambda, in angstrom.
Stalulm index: 5925.24 angstrom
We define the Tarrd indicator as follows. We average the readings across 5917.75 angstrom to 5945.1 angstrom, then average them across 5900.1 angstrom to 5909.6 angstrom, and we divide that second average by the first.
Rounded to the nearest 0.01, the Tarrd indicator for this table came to 1.00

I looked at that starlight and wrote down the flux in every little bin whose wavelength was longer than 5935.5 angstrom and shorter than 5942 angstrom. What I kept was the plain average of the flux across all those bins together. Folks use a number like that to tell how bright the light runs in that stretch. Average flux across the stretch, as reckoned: 66.8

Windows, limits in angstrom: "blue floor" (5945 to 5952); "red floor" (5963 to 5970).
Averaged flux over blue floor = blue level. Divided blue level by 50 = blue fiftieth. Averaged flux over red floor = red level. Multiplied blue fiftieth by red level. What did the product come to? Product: 87.4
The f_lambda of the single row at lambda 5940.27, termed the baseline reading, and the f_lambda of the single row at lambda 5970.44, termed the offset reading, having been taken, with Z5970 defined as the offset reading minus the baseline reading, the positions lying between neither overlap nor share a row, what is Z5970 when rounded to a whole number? 2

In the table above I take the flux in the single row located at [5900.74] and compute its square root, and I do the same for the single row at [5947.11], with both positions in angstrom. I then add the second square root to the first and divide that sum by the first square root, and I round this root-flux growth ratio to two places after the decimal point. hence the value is 2.02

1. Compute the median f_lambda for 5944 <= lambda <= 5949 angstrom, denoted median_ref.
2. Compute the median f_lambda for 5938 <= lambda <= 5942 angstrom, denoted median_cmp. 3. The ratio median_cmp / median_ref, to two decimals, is 0.97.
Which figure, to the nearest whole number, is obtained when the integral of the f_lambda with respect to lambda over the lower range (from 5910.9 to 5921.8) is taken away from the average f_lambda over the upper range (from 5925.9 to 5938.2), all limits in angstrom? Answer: -656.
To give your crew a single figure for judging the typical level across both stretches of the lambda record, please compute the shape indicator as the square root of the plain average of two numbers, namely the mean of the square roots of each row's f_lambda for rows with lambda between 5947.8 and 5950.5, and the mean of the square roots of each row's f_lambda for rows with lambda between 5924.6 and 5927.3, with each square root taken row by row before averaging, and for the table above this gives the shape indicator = 2.85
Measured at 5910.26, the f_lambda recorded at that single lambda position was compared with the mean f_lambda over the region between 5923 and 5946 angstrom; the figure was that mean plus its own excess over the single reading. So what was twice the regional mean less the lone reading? 67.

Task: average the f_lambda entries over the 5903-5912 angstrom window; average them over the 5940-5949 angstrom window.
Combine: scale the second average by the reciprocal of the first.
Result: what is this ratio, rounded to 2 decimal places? 0.99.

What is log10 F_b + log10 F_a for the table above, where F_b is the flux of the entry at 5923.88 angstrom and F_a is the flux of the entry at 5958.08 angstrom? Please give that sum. 3.66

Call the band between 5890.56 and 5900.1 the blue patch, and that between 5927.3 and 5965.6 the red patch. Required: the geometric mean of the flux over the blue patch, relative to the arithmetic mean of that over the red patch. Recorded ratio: 0.90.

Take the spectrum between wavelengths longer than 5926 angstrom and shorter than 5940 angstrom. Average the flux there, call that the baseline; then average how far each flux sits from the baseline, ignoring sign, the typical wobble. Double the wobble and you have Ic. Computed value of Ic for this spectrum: 3.9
